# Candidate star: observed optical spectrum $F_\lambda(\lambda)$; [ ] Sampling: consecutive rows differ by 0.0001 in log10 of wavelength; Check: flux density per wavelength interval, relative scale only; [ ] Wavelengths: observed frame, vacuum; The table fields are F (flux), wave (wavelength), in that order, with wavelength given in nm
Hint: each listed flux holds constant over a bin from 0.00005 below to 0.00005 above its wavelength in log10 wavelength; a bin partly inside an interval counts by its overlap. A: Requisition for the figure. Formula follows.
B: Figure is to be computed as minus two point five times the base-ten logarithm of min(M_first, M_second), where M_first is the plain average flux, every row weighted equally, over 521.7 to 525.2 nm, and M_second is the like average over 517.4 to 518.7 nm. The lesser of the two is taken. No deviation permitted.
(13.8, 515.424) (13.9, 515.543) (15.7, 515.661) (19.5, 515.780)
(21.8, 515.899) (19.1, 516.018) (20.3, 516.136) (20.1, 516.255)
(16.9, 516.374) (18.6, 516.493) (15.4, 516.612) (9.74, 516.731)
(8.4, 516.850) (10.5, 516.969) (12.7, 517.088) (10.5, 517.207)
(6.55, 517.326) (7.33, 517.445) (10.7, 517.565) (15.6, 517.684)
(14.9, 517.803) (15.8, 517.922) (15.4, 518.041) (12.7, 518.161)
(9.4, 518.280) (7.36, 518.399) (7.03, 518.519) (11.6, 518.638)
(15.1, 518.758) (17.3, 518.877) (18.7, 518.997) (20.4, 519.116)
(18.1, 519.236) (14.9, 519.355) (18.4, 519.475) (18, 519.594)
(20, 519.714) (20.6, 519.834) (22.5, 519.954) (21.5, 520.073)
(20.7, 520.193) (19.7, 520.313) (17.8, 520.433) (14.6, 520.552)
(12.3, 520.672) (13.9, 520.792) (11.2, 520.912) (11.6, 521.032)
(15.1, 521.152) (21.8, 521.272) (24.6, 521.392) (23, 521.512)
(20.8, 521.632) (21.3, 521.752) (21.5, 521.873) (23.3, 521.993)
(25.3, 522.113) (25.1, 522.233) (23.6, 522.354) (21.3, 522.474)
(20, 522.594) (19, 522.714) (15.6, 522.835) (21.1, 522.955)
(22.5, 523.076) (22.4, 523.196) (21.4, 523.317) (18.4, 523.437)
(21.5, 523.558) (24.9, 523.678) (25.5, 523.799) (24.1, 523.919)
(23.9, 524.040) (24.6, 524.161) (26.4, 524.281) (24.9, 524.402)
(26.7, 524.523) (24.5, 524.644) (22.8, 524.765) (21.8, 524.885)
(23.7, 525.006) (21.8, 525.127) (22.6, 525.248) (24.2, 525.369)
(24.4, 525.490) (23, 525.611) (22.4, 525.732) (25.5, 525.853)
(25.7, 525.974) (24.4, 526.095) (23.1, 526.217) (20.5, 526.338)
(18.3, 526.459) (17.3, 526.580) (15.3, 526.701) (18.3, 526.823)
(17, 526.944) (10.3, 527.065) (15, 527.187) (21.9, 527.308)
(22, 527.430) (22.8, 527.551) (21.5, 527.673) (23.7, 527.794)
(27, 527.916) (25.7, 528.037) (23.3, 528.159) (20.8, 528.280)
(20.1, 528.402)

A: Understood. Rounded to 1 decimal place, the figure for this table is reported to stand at -2.7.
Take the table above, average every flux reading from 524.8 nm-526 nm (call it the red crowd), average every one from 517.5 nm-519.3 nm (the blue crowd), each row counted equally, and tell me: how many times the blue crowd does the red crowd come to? 1.68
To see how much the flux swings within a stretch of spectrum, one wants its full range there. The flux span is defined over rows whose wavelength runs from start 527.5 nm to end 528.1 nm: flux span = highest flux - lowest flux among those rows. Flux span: 5.5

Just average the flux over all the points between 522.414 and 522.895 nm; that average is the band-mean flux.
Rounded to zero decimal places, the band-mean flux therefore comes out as 19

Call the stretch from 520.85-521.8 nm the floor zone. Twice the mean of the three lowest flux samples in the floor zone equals 25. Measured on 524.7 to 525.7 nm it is 44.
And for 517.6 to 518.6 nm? 16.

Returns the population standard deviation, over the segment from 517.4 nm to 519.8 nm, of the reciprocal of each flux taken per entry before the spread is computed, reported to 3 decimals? 0.029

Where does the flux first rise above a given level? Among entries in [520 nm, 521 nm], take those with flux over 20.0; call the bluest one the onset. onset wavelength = 520.073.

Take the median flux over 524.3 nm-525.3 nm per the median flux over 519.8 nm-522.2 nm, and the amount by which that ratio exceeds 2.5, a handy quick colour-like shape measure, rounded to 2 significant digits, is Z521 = -1.4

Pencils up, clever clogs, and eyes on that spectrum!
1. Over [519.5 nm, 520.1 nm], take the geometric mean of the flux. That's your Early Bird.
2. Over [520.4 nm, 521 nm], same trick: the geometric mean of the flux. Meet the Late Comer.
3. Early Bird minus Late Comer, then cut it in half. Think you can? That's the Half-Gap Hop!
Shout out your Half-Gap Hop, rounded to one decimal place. 3.3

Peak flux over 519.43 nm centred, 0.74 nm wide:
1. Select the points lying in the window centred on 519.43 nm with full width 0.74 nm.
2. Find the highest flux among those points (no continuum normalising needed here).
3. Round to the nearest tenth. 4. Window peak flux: 20.4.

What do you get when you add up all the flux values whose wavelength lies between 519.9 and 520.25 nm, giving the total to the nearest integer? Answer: 65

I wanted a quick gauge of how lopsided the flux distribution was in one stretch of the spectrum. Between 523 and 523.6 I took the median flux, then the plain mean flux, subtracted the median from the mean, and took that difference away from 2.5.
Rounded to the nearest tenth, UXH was 2.8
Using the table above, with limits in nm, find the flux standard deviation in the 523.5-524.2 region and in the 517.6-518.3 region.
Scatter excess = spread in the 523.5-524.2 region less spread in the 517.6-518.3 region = -1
